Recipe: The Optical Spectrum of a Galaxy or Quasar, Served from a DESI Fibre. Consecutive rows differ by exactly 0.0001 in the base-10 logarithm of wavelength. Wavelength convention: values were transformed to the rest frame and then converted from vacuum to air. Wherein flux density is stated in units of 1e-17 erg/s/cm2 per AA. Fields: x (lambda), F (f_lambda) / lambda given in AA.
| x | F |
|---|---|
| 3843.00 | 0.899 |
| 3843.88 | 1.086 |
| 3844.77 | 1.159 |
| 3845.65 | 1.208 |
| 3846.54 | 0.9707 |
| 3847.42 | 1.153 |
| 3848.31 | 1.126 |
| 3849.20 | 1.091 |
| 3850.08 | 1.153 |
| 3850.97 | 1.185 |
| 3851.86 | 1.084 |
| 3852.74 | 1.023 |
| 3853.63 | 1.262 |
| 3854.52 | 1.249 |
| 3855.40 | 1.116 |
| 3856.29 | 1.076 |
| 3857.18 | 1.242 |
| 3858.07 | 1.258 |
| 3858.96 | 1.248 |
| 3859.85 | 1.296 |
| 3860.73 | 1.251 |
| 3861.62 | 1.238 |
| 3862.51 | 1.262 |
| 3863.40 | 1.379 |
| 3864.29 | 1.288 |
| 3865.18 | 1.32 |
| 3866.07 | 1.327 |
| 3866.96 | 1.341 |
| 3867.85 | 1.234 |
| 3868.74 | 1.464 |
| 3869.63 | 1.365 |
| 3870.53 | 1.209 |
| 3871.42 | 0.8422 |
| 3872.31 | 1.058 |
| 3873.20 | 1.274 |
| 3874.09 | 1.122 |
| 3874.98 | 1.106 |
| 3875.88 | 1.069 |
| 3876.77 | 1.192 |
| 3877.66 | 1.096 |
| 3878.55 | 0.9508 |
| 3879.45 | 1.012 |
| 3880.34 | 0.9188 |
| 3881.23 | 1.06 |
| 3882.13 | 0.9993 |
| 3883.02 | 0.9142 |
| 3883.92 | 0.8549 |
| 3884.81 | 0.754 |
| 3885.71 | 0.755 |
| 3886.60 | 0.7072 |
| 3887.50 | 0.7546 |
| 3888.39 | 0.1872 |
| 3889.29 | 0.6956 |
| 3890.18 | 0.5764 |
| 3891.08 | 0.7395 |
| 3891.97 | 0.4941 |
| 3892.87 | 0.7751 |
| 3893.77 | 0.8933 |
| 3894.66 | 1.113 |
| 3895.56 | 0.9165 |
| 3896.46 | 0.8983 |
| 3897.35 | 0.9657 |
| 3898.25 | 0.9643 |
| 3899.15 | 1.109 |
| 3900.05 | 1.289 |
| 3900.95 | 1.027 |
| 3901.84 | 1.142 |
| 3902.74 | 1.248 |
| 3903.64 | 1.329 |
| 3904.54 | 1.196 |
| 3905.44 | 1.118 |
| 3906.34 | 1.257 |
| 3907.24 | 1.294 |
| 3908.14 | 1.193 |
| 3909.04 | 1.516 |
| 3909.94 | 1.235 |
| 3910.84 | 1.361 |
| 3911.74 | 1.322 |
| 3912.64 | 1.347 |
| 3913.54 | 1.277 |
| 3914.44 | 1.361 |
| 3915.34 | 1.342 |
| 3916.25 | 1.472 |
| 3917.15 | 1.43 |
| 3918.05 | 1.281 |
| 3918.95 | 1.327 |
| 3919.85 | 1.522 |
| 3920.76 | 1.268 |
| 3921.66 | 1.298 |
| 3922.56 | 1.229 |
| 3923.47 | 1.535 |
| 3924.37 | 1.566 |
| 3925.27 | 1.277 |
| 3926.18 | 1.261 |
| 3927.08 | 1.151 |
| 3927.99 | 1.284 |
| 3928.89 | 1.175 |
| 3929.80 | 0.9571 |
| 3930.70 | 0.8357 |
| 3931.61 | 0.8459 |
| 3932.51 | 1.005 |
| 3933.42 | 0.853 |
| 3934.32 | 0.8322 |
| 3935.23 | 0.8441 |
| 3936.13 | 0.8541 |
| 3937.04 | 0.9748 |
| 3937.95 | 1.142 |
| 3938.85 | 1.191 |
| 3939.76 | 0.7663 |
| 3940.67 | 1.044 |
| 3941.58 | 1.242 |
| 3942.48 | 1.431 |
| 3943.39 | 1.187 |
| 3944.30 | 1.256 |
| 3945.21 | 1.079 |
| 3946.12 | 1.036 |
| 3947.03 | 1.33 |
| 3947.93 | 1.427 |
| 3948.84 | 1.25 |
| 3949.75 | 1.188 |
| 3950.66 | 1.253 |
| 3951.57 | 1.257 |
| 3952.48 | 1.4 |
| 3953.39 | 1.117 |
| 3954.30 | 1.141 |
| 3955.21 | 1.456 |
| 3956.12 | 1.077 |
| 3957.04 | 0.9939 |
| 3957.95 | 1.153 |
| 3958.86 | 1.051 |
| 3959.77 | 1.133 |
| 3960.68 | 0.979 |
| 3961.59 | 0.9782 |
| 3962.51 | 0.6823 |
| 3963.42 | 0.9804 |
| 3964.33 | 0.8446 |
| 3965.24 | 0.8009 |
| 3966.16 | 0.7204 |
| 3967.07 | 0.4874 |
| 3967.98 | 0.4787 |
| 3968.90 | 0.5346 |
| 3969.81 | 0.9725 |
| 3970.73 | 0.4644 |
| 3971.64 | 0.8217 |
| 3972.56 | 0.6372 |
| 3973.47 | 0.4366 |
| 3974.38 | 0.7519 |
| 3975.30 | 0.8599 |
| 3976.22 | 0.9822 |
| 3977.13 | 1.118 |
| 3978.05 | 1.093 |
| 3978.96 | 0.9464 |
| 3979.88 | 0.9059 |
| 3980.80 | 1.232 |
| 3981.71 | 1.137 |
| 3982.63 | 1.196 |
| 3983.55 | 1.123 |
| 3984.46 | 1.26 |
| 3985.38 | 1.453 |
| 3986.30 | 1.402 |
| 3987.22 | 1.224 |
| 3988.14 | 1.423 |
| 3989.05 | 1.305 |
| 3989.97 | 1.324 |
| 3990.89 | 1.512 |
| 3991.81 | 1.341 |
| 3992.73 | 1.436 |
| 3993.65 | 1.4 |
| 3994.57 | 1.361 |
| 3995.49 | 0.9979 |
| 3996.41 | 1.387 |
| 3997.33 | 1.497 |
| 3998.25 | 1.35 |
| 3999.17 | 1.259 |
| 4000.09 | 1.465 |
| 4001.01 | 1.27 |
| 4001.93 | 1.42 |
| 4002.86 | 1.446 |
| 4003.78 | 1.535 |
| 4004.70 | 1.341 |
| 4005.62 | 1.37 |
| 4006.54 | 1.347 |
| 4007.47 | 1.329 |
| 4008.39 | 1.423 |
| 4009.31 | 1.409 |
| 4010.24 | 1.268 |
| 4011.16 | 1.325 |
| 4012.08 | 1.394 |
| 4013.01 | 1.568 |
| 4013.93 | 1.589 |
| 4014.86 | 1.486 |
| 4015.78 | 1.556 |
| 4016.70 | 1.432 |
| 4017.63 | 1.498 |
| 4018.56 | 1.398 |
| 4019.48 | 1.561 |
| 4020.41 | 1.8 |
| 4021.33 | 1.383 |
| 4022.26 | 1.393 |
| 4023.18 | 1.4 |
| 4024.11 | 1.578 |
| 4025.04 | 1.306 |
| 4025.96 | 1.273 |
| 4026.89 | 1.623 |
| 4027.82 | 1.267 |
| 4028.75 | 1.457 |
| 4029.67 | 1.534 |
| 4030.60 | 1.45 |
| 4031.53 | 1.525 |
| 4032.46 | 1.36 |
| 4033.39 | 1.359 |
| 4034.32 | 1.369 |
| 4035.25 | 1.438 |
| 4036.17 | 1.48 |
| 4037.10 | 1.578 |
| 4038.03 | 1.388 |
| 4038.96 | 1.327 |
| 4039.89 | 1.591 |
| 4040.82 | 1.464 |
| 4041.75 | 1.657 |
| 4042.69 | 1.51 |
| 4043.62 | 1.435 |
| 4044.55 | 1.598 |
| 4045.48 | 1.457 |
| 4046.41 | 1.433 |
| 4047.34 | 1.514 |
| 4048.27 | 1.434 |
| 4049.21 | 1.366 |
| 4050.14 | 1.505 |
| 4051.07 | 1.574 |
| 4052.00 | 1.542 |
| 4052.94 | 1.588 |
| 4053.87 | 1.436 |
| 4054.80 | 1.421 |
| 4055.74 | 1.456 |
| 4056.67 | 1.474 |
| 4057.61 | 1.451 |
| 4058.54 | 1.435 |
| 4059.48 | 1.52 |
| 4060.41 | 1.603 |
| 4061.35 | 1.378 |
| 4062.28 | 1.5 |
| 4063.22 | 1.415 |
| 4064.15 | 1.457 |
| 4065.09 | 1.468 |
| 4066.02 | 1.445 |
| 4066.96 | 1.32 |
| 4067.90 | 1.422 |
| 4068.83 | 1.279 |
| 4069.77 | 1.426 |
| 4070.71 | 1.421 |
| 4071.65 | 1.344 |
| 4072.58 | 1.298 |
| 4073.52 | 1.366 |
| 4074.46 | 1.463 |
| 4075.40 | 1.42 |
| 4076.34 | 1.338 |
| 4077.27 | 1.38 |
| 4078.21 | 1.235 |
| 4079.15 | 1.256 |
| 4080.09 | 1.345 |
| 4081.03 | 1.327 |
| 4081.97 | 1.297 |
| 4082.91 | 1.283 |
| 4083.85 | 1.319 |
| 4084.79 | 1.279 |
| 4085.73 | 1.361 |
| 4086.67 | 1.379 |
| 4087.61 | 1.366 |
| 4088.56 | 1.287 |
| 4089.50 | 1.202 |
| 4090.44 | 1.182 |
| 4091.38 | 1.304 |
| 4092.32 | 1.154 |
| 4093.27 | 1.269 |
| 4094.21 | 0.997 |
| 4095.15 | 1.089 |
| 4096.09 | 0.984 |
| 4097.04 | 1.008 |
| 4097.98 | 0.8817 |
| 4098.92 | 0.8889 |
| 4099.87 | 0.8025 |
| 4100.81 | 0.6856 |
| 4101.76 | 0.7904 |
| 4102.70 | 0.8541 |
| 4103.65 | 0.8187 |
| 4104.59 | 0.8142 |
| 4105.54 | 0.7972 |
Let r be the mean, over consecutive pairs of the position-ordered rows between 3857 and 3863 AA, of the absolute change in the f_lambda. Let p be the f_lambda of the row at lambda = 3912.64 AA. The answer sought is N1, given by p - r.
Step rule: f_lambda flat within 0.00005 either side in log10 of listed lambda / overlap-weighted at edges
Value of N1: 1.32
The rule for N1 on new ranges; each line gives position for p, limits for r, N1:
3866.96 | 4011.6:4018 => 1.25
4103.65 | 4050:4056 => 0.76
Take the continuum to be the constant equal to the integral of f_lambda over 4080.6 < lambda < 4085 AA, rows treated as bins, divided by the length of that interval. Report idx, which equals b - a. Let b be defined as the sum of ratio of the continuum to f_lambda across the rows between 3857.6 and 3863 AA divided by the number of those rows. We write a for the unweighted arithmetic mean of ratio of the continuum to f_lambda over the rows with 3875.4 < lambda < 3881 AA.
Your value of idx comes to -0.23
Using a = 1.3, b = 1.03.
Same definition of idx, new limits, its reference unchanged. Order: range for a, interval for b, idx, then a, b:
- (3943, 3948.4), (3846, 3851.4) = 0.09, 1.1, 1.17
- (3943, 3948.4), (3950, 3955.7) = -0.05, 1.1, 1.03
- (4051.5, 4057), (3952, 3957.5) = 0.23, 0.9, 1.11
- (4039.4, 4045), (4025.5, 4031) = 0.07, 0.8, 0.92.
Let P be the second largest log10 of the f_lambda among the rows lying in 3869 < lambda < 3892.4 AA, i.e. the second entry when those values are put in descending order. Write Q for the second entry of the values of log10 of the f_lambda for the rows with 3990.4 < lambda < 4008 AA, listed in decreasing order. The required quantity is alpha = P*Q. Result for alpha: 0.019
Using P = 0.11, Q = 0.18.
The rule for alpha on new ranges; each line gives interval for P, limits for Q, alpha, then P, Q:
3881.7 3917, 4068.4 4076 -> 0.026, 0.17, 0.15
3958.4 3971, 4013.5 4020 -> 0.004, 0.02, 0.19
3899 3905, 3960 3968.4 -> -0.001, 0.11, -0.01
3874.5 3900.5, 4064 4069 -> 0.012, 0.08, 0.16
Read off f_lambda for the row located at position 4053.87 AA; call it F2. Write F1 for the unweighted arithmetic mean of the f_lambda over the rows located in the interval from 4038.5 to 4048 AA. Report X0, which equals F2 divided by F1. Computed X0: 0.96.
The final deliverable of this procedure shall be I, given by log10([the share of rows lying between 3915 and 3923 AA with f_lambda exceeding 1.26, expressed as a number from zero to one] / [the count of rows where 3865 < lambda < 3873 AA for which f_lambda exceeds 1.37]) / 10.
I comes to -0.005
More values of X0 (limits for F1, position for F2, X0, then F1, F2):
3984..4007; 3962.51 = 0.50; 1.37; 0.6823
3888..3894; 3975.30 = 1.38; 0.62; 0.8599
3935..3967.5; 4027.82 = 1.18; 1.08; 1.267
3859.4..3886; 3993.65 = 1.24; 1.13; 1.4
